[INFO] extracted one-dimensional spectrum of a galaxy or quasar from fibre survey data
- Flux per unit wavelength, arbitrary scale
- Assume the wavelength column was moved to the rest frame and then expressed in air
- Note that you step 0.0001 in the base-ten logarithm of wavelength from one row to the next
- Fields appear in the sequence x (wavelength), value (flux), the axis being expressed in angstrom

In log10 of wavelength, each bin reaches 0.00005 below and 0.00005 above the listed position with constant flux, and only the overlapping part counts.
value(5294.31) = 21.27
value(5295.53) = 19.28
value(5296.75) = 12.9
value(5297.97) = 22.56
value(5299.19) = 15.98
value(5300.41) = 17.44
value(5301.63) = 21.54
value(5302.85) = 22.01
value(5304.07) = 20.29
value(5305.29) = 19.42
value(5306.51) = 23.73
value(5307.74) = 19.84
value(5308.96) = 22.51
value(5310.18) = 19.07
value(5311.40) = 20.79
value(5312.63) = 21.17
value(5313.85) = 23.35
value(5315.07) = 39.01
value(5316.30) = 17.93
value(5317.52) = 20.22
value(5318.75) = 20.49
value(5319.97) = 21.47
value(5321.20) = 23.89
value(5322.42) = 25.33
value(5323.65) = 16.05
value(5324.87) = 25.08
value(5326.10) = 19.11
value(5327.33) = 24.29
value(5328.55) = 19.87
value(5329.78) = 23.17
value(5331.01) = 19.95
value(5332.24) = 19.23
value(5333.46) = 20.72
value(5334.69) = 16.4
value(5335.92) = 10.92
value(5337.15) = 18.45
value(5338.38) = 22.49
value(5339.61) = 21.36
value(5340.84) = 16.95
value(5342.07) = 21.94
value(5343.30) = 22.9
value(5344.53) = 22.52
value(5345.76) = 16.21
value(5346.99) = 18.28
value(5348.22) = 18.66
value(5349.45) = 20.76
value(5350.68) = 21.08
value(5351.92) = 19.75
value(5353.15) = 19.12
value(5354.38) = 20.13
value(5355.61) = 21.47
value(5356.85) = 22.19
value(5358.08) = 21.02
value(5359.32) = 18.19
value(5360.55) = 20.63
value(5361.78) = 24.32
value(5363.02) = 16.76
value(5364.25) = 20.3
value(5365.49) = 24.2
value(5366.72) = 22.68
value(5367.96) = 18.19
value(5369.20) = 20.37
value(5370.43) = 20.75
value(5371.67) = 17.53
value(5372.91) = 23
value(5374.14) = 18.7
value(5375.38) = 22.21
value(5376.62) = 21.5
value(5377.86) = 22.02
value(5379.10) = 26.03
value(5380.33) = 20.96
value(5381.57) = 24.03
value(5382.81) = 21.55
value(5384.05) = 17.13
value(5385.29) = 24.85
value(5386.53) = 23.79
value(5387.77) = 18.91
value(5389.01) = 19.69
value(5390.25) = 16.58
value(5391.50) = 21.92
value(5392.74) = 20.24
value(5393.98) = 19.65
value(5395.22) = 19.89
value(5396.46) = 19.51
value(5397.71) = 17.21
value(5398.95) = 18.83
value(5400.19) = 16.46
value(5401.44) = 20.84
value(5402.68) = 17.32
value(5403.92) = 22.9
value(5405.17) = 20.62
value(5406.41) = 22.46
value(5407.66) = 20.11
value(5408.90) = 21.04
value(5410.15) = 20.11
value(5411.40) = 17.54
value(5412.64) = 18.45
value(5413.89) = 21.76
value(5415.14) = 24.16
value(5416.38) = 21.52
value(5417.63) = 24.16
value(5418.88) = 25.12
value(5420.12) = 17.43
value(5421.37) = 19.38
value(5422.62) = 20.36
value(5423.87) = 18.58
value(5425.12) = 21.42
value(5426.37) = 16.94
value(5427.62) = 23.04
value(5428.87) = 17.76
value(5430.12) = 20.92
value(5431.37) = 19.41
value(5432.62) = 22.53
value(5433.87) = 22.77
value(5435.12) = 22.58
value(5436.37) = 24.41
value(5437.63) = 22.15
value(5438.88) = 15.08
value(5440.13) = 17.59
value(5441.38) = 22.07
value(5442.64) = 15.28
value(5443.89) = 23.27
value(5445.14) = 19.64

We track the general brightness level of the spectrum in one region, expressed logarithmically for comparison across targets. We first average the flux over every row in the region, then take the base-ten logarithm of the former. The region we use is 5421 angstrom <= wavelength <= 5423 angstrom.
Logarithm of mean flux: 1.30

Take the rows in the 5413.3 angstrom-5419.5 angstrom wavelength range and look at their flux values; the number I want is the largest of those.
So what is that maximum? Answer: 25.12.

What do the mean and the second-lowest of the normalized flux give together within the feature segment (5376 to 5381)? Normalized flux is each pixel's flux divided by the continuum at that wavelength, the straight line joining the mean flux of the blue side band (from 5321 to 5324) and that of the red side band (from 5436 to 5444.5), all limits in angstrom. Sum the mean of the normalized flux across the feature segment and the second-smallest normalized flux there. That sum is 2.11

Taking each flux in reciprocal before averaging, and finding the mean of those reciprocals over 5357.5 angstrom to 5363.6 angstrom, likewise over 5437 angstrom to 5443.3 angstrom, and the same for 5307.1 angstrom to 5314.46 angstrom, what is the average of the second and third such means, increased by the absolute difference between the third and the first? 0.054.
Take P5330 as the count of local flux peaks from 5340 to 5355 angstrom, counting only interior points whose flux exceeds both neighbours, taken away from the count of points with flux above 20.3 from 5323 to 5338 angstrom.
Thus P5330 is 2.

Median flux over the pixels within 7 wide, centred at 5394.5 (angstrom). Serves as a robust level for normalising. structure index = 19.8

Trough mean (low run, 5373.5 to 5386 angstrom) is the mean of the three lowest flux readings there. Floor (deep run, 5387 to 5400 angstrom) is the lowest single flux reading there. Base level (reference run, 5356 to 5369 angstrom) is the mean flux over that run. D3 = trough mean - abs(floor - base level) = 14.7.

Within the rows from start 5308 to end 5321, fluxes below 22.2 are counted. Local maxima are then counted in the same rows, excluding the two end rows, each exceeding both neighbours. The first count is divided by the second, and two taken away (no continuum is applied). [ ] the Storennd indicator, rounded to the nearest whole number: 5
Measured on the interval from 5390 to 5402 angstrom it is 1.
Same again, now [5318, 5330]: 0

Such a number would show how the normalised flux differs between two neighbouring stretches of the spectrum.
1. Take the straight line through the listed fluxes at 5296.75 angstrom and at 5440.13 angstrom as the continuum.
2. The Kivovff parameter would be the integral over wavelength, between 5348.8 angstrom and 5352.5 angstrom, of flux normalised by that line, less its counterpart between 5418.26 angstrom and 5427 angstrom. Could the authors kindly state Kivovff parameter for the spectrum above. -5.0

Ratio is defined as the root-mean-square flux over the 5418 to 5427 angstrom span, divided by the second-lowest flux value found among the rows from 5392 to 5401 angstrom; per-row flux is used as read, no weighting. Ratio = 1.17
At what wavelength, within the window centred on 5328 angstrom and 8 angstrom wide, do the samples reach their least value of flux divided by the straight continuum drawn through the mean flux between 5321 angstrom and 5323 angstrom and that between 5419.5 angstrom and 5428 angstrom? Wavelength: 5326.10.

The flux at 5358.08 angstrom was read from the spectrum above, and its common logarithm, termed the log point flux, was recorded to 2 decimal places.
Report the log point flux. 1.32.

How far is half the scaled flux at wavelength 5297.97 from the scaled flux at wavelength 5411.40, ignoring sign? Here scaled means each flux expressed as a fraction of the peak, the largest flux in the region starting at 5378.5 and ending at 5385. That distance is 0.24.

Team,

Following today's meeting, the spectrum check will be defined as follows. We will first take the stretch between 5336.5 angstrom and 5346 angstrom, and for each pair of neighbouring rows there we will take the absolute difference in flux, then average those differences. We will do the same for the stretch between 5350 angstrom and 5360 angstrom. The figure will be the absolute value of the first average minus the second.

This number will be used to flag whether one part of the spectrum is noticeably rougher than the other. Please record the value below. 1.88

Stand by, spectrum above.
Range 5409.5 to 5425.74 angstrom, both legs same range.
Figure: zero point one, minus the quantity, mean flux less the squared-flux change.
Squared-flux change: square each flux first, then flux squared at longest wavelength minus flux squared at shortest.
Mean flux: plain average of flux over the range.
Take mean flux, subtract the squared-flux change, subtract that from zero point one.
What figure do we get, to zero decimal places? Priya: 34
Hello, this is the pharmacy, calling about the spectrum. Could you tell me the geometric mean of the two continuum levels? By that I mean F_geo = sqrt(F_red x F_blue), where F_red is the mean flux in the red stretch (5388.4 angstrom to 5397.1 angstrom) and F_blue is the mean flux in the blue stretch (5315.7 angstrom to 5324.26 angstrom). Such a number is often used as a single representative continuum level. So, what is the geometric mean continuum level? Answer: 20.2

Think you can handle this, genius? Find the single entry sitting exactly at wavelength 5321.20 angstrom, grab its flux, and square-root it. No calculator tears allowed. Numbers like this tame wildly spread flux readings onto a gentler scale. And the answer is 4.89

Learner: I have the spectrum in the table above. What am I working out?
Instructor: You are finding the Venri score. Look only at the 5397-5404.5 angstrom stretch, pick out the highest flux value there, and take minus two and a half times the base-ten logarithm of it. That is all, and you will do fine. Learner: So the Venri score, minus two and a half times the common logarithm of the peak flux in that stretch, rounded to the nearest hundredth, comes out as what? -3.40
